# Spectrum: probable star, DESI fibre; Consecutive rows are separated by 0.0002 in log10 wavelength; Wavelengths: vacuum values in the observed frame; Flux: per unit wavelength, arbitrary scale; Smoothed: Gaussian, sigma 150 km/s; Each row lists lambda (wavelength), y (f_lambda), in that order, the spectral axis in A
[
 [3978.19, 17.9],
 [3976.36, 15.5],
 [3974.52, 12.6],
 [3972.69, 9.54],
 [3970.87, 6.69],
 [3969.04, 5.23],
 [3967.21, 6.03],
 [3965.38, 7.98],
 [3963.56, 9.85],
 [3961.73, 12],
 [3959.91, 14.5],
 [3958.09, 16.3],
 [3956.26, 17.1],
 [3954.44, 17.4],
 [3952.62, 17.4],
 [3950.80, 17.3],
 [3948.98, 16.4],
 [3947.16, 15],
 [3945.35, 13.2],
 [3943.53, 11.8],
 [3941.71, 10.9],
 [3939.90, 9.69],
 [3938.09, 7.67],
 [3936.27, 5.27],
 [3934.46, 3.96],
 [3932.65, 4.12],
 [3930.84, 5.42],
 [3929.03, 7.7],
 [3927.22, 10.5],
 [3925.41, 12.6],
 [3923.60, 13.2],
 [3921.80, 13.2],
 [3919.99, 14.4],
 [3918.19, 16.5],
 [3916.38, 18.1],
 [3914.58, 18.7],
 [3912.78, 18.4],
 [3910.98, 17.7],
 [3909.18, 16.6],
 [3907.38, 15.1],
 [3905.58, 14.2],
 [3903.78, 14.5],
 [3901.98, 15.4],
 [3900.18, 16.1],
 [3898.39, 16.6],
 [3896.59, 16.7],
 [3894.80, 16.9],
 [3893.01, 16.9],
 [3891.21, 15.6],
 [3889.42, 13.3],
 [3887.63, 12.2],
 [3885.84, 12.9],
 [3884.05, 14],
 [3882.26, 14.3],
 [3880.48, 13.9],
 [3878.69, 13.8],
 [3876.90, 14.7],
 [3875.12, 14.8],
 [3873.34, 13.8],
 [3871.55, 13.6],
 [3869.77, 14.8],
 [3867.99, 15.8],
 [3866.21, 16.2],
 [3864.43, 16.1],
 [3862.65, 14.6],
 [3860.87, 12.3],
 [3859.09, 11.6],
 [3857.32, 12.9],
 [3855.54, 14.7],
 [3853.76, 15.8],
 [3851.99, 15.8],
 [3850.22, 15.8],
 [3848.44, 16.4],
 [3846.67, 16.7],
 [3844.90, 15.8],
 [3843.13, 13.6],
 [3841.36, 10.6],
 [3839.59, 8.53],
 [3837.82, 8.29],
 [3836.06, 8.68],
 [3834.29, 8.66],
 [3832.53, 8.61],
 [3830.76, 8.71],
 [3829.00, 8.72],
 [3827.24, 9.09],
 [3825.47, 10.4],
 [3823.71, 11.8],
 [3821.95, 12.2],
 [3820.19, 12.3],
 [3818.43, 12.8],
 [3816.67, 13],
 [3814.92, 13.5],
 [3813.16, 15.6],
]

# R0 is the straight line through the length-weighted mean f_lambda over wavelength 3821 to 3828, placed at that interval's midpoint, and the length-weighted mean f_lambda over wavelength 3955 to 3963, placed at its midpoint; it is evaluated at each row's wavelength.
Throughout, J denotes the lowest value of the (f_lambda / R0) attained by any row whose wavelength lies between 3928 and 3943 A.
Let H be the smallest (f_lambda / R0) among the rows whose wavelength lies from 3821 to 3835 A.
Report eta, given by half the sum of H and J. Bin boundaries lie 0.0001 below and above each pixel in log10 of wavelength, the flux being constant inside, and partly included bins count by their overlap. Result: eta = 0.527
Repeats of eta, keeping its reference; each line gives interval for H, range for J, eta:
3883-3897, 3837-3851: 0.845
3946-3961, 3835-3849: 0.854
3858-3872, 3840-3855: 0.951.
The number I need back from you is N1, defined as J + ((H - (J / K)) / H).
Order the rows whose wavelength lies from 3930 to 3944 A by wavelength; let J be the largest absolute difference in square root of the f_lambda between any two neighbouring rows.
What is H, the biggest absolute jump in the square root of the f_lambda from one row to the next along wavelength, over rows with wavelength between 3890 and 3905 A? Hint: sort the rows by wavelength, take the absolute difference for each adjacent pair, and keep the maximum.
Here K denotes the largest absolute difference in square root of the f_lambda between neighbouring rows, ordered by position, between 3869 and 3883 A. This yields -17.0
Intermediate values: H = 0.16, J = 0.47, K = 0.16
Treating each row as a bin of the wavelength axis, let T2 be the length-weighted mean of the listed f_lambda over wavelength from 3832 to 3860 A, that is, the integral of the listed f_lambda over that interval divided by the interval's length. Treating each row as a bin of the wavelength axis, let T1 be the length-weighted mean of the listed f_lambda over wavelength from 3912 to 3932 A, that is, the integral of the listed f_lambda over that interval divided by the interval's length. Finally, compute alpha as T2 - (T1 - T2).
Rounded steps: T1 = 13.4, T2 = 12.7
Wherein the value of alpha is 12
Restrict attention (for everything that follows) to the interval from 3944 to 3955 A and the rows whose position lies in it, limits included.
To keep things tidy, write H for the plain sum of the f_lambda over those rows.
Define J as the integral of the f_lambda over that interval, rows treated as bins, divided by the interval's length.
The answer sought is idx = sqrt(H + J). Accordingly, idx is 10.6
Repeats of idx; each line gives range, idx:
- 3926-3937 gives 6.6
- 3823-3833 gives 8.2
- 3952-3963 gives 10.5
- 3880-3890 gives 9.7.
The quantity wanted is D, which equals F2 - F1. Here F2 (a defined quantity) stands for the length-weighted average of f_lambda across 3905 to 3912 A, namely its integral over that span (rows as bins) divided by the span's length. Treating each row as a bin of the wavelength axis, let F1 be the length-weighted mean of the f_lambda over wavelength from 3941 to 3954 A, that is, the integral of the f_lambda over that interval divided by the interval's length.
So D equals 1.3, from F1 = 15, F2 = 16.02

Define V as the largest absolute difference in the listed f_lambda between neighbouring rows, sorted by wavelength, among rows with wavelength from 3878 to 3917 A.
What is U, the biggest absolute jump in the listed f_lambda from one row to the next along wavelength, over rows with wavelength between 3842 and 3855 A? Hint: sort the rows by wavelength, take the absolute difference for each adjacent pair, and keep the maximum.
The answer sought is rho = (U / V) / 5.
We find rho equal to 0.19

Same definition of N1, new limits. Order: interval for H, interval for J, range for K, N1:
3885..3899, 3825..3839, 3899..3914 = -2.5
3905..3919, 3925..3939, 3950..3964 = -5.7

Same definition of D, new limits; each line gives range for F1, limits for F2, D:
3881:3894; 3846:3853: 2.0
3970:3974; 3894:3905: 7.4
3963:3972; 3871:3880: 7.0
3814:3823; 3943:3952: 2.2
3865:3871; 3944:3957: 0.6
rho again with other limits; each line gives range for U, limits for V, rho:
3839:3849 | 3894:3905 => 0.67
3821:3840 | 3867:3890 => 0.23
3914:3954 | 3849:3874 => 0.24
